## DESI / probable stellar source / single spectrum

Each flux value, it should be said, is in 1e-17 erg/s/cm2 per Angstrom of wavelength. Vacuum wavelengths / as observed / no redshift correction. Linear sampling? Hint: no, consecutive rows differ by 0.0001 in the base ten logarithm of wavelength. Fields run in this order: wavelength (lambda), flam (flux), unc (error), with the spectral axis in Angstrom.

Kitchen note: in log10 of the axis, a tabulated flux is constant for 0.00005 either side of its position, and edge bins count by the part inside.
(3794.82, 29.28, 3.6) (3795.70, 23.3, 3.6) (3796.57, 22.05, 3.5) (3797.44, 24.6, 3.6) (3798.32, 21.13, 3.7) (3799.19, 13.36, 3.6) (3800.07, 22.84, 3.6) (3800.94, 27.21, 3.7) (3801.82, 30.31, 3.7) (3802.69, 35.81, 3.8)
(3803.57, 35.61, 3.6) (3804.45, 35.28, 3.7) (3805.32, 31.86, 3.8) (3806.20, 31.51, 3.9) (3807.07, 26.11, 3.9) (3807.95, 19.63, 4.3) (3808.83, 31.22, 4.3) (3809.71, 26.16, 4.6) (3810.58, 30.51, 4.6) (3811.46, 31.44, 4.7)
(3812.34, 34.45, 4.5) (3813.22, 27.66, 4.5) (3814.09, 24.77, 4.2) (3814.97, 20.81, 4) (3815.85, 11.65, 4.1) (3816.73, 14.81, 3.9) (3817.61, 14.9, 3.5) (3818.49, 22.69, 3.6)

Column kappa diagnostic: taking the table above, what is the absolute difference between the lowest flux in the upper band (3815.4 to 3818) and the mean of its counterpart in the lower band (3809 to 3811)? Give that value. 17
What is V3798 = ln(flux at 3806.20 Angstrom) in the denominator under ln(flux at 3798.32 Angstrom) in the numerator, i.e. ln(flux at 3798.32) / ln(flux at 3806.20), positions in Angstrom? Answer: 0.88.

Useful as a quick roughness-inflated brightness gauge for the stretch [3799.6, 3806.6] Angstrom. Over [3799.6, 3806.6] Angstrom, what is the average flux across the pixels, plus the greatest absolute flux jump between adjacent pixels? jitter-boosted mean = 37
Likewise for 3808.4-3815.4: 35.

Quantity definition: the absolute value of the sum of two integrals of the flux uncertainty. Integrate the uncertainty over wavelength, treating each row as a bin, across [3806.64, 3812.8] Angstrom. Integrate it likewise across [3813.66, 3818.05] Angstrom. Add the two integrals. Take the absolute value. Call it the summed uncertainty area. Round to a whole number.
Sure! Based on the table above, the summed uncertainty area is 44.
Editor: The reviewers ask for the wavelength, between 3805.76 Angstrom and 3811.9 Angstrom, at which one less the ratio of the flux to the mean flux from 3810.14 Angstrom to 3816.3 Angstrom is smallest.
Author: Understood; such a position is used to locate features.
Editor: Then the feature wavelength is 3806.20 Angstrom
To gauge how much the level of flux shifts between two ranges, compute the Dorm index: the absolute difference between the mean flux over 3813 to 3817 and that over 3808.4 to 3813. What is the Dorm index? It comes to 11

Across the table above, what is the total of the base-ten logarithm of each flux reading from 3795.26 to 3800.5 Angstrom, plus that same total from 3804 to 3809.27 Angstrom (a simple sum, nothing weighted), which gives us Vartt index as 16.7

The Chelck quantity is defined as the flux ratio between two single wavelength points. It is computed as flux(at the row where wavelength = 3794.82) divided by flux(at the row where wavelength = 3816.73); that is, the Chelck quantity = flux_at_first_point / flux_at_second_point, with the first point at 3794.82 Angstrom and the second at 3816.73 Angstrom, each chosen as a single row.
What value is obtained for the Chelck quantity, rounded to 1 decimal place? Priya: 2.0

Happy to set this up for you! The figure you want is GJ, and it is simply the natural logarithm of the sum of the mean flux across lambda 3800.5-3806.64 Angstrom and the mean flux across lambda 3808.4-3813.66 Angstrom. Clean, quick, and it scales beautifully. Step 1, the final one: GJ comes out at 4.14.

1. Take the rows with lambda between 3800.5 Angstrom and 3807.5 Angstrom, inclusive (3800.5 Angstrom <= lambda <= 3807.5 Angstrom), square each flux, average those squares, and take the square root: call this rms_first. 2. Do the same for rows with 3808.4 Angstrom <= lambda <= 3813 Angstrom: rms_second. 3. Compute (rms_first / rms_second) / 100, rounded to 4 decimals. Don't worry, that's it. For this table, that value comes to 0.0103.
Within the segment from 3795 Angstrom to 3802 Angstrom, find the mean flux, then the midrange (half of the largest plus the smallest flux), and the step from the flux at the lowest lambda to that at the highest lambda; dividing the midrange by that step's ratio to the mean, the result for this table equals 72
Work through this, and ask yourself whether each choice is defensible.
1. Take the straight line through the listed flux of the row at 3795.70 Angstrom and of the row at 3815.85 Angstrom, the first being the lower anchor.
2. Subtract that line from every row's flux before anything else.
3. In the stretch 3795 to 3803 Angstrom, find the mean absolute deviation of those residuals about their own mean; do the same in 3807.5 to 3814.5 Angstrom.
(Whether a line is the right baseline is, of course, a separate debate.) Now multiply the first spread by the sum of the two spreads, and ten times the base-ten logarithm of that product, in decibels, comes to 16.9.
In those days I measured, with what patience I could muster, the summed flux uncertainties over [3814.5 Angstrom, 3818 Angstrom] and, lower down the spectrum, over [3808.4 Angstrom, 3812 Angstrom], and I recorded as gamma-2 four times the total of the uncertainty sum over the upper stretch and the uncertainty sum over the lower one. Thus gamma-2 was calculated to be 135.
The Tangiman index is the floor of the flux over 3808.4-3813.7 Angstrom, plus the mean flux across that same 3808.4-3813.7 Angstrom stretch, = 56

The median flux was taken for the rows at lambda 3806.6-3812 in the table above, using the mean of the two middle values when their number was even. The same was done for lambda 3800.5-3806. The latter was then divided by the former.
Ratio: 1.2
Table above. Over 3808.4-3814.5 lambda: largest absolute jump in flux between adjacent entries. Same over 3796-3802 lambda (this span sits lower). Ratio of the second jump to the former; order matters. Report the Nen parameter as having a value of 1.40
